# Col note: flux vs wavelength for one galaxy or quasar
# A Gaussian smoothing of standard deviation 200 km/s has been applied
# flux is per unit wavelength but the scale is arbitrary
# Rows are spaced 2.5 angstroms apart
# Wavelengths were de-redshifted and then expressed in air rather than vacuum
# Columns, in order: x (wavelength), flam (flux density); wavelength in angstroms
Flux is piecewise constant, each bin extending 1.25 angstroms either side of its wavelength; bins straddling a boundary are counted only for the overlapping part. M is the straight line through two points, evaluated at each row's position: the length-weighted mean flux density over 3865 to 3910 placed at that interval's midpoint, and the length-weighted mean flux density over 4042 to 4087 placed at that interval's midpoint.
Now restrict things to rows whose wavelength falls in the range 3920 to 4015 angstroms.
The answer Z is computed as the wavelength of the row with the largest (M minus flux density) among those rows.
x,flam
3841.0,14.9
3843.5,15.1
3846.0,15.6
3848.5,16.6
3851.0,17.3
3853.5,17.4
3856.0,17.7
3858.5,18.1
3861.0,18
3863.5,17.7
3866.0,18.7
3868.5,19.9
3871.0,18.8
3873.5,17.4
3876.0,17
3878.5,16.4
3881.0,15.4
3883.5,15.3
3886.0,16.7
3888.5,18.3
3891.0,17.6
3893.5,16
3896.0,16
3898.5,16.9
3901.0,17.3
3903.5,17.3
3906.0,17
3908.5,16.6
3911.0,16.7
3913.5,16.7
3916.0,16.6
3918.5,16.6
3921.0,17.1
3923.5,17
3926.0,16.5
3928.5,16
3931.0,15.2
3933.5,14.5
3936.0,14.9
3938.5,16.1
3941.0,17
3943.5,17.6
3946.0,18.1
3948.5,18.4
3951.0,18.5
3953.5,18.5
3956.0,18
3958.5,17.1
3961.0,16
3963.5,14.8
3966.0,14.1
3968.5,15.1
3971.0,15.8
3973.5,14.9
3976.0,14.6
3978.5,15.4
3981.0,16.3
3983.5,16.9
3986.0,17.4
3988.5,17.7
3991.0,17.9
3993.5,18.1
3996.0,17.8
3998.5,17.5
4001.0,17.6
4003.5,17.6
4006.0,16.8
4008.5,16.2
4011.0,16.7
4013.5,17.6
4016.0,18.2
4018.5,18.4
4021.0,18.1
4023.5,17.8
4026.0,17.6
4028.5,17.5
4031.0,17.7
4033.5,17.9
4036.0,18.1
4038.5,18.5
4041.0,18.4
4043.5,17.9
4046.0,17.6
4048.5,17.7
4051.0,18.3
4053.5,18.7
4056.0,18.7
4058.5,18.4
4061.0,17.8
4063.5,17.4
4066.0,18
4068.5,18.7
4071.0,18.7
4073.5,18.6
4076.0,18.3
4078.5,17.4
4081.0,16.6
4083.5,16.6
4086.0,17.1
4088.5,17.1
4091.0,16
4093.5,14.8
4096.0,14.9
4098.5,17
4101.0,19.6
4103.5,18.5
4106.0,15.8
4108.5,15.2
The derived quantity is 3966.0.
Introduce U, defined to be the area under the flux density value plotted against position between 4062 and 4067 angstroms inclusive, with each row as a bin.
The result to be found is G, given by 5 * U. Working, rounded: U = 88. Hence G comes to 442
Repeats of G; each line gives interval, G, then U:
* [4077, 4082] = 427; 85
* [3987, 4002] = 1332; 266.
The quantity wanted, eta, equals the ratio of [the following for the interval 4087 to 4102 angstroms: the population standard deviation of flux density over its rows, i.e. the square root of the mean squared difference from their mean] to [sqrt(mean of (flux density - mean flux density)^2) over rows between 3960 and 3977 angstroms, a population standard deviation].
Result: 2.6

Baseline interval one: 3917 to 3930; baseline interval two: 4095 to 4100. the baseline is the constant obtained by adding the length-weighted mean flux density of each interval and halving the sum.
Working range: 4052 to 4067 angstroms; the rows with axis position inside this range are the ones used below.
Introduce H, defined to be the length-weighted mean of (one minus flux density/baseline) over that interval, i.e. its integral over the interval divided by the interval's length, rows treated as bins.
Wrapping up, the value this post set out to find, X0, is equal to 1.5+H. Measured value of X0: 1.392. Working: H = -0.11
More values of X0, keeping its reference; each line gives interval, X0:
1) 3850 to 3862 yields 1.420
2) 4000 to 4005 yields 1.429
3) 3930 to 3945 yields 1.528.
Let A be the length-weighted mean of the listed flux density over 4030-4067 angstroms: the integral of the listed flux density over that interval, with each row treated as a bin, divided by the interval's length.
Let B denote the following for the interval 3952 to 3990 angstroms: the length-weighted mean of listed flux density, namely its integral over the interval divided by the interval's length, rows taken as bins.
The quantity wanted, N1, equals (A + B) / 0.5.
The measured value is 68.6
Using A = 18.1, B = 16.2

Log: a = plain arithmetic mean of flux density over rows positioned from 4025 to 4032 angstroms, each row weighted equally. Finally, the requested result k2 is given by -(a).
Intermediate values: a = 17.6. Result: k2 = -17.6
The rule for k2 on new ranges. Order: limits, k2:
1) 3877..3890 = -16.4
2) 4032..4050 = -18.0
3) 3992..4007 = -17.6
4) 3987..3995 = -17.9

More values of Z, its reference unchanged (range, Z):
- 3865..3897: 3883.5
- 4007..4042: 4008.5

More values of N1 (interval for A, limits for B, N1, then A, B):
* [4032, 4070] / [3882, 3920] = 69.8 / 18.1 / 16.8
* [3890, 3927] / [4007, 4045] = 69.1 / 16.8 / 17.8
